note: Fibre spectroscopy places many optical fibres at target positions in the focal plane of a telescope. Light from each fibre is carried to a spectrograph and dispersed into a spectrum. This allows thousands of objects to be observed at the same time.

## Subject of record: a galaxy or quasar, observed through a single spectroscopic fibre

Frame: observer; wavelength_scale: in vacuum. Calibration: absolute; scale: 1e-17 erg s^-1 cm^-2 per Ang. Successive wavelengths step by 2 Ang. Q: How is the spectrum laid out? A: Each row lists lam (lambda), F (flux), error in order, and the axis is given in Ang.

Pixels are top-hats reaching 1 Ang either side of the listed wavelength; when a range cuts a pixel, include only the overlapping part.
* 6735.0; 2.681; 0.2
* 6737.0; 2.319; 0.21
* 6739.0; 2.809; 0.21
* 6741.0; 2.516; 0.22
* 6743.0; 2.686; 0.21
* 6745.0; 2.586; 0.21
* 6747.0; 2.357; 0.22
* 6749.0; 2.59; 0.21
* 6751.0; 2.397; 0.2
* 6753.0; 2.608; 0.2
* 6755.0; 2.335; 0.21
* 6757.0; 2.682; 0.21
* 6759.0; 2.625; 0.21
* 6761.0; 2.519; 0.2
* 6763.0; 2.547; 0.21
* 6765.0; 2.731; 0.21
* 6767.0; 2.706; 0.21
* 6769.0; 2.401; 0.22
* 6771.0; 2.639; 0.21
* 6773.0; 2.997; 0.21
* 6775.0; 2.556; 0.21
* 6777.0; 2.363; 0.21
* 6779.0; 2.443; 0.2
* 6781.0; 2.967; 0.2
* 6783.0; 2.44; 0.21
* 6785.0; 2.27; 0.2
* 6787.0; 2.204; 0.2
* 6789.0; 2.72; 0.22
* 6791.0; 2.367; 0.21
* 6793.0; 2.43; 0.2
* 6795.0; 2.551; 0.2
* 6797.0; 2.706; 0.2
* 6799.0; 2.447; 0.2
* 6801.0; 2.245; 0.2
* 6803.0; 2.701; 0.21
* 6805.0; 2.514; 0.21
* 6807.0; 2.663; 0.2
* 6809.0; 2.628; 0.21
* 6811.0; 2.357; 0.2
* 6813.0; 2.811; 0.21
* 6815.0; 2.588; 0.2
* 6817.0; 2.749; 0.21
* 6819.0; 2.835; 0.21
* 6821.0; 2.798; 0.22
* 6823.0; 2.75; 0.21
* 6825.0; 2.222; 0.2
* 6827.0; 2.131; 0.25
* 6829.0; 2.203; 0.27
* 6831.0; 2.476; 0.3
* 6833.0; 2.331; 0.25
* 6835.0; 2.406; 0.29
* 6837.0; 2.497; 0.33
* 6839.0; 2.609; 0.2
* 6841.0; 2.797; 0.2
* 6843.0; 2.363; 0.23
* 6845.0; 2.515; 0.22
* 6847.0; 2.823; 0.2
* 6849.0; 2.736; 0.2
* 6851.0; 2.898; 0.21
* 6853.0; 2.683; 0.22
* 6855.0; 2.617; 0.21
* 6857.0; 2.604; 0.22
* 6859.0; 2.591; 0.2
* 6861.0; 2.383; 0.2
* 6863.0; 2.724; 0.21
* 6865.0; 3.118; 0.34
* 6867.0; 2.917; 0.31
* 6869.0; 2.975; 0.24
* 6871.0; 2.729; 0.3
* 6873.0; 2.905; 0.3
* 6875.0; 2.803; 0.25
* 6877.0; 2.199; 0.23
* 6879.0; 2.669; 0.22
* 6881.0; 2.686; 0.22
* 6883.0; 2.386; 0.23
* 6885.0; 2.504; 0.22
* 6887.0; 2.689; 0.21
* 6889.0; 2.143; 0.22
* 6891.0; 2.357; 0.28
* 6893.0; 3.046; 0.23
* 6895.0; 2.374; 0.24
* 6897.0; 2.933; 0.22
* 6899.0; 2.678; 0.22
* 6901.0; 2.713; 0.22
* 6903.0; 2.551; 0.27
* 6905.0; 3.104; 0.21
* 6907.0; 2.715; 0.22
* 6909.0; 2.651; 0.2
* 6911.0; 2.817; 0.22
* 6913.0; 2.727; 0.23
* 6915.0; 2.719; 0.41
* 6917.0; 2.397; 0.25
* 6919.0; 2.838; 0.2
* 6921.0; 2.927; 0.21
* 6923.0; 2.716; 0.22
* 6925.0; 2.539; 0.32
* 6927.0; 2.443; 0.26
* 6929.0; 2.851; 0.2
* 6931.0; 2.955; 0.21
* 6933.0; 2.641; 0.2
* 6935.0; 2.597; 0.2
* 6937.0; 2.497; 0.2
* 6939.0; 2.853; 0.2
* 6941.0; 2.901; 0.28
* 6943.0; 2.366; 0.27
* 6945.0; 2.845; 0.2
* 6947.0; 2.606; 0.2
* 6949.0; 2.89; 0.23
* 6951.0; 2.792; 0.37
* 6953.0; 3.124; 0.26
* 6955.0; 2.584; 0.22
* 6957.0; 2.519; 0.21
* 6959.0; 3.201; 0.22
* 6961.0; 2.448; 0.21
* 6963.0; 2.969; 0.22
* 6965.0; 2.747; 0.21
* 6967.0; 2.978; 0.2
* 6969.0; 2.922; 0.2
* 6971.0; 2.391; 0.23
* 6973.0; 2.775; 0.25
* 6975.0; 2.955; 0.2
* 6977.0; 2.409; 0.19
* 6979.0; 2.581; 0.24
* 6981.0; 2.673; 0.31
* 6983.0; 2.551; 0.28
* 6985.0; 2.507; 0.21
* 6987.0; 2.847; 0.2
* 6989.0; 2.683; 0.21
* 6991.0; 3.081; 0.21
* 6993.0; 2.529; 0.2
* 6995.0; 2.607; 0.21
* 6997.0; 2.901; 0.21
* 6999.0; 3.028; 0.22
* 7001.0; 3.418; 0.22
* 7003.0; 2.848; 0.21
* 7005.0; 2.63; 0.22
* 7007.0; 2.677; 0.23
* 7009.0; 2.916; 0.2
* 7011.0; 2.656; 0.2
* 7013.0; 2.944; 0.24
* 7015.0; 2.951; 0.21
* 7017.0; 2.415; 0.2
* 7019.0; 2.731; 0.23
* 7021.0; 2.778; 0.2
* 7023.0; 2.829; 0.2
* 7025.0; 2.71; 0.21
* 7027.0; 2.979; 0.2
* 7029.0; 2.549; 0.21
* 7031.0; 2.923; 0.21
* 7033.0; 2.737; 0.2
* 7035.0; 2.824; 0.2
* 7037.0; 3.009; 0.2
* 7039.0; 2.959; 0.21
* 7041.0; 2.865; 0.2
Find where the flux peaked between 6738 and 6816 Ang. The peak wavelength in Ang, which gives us 6773.0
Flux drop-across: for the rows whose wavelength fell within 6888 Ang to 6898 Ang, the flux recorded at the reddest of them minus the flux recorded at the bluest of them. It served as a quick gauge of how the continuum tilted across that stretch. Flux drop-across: 0.8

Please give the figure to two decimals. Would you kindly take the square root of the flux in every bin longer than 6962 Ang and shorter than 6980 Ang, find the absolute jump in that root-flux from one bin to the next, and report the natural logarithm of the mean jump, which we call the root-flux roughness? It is -2.43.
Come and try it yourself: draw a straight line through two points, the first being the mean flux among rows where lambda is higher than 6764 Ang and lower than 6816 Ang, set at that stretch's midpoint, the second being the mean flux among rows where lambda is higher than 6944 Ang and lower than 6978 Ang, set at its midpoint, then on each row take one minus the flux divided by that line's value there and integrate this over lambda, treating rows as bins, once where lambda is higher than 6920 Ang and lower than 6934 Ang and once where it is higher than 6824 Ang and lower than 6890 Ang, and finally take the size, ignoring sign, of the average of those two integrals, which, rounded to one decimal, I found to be 0.7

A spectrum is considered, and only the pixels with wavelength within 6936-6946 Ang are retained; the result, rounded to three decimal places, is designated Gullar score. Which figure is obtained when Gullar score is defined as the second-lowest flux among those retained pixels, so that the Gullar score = 2.497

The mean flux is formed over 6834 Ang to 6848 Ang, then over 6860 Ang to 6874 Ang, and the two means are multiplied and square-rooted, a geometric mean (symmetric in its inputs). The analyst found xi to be 2.69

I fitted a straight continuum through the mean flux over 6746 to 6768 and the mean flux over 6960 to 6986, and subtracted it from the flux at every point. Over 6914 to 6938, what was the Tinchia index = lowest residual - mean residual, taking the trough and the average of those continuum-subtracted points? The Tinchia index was -0.27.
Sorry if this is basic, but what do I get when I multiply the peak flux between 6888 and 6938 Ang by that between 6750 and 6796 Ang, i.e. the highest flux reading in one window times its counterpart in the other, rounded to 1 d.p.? 9.3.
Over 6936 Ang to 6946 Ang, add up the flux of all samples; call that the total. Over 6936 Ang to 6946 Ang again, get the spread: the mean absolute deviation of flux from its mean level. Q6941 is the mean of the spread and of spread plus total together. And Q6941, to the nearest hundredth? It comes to 6.94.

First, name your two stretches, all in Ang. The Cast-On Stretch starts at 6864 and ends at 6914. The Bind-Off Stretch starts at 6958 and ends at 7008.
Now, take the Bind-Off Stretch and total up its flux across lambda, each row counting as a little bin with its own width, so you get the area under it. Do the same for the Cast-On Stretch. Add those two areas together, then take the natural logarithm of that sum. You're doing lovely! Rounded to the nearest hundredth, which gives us 5.61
